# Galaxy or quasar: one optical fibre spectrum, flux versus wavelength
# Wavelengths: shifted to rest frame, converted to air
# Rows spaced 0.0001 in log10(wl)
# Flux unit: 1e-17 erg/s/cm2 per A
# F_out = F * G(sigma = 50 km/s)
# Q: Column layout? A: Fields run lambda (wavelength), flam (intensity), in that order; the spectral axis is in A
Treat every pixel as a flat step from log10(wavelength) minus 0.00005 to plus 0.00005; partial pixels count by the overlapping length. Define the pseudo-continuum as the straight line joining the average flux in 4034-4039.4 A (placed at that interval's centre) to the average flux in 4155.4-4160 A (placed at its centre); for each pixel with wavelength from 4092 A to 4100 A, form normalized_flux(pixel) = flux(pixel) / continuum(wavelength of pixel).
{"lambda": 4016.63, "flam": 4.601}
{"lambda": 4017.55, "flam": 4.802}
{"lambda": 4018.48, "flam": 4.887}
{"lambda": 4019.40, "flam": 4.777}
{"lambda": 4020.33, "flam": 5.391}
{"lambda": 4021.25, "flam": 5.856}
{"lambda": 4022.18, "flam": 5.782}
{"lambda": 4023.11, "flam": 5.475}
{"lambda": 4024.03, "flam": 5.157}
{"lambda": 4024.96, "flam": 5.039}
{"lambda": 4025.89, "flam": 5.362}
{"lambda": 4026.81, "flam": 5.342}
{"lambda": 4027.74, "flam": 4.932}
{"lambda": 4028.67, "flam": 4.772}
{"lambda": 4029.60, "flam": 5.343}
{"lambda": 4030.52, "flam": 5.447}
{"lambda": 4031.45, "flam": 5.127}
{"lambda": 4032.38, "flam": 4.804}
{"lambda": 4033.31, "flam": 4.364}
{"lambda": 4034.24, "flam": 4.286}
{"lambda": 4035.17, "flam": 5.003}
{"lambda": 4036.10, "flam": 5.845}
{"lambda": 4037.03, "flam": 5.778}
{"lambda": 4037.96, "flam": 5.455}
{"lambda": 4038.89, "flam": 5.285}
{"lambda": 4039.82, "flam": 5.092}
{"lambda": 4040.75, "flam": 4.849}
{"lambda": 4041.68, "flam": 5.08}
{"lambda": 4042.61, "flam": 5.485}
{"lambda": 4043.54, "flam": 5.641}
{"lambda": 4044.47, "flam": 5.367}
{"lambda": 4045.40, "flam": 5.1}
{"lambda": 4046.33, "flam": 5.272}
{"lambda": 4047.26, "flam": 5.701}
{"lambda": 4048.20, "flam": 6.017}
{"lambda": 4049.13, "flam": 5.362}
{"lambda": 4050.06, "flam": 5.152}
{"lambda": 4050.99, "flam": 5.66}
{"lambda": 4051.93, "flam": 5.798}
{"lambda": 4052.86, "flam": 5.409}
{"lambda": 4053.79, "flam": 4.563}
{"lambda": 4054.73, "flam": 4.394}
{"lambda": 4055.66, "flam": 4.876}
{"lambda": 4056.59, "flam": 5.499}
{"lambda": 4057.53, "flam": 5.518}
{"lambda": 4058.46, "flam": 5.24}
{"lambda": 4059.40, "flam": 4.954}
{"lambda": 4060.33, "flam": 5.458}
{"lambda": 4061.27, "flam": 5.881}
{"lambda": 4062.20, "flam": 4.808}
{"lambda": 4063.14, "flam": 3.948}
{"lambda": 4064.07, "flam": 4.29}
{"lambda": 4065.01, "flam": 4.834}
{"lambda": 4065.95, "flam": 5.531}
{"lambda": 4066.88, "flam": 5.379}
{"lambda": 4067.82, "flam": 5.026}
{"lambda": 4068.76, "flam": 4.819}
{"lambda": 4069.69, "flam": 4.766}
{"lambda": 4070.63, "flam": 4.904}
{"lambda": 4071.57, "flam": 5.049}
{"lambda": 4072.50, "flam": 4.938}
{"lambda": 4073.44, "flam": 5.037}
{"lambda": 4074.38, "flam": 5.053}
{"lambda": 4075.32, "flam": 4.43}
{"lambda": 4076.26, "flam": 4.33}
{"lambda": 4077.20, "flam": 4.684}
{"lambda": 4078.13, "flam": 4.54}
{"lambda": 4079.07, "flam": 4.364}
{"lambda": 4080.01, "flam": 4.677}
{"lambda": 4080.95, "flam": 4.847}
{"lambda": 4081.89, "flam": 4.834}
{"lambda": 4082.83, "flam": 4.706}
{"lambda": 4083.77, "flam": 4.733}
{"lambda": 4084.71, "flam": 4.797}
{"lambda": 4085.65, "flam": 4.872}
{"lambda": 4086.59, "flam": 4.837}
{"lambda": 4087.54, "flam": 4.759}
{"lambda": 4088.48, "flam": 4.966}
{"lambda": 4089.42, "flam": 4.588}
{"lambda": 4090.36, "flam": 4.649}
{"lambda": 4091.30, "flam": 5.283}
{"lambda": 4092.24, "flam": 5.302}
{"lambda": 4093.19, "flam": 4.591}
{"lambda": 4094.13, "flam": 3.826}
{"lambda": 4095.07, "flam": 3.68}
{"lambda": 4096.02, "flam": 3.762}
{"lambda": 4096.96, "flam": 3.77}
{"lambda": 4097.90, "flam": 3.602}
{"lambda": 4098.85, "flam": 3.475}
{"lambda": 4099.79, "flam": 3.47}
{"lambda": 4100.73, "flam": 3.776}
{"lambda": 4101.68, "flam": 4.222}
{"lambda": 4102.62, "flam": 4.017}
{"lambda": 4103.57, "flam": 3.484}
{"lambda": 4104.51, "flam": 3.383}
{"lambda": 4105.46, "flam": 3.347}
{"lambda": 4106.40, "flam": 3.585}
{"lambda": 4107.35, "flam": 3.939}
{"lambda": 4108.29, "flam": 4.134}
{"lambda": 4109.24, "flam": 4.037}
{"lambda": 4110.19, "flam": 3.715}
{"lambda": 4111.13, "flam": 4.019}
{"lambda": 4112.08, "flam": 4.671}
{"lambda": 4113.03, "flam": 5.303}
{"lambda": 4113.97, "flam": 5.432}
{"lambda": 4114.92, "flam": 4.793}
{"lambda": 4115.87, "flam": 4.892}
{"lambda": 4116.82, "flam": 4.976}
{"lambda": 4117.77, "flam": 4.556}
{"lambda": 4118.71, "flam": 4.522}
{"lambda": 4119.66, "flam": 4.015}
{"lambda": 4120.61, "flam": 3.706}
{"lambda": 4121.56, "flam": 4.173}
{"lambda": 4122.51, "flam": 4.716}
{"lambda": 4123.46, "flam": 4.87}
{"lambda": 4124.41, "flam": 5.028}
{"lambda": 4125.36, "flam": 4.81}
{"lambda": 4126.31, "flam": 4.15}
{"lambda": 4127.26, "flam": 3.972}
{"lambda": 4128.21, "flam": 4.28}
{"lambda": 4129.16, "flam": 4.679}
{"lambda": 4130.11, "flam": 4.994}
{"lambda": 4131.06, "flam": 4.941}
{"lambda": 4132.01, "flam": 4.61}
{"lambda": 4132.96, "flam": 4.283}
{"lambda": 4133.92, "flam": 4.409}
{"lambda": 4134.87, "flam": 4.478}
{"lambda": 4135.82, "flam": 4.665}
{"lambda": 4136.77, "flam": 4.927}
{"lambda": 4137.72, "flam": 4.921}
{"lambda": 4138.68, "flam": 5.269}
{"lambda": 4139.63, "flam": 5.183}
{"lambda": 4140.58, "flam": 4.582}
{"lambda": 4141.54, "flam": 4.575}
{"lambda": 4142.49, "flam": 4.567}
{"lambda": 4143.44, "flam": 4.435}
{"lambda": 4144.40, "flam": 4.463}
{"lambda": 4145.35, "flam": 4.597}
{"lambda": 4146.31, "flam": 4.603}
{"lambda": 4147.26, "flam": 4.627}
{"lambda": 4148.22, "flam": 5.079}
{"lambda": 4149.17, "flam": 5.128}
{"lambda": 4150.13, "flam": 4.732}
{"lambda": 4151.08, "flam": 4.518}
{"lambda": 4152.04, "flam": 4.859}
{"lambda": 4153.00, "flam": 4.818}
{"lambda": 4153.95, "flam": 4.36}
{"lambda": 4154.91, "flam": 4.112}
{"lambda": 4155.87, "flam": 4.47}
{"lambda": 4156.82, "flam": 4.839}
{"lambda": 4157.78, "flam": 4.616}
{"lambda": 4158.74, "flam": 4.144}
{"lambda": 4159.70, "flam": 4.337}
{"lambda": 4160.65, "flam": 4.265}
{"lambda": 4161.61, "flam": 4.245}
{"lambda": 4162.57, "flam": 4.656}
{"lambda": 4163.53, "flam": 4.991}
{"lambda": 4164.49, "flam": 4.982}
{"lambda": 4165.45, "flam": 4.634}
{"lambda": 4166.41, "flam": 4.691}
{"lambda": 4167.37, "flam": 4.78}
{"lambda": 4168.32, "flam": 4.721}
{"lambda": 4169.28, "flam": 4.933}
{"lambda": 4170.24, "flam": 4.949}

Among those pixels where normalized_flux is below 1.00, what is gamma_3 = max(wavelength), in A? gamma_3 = 4099.79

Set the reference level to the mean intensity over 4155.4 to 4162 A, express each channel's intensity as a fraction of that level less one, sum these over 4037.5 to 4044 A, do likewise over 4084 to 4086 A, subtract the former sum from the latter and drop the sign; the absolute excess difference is 1.2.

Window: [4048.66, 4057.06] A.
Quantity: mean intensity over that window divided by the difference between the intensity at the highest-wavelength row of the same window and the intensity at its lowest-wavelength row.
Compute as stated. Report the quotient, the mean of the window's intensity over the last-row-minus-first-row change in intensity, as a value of 38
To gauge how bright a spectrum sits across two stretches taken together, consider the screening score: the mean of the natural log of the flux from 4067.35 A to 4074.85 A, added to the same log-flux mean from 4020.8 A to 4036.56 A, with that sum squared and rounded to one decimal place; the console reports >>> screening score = 10.5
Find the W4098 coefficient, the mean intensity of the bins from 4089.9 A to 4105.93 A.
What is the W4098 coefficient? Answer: 3.98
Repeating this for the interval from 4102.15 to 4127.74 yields 4.31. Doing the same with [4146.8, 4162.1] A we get 4.57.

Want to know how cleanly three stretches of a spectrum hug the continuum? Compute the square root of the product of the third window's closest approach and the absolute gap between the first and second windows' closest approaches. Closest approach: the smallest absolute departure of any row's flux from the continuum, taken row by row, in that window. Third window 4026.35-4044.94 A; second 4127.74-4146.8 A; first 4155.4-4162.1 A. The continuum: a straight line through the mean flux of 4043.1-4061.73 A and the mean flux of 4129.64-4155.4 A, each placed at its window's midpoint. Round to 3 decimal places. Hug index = 0.016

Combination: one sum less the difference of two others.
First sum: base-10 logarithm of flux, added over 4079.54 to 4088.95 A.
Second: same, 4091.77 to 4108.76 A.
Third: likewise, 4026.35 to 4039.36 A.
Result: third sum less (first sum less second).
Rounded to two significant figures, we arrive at 14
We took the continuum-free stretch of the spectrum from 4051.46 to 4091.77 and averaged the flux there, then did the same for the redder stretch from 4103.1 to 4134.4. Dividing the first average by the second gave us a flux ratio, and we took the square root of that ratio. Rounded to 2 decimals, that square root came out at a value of 1.06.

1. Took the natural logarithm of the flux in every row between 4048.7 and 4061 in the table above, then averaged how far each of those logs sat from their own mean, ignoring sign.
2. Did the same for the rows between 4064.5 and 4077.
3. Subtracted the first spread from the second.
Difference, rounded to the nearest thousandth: -0.018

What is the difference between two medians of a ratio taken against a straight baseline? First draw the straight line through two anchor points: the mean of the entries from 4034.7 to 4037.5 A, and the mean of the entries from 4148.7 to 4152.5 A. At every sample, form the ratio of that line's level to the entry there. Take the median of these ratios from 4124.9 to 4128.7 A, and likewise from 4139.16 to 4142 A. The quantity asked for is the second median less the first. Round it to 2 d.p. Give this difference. -0.11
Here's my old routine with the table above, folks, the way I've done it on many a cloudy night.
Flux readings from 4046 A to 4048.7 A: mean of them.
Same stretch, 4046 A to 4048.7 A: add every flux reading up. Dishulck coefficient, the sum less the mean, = 11.3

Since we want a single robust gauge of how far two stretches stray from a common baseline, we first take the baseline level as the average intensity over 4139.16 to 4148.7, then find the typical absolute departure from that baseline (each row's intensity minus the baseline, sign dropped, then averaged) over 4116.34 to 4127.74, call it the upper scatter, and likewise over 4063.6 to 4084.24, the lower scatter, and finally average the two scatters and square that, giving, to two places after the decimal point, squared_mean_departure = 0.11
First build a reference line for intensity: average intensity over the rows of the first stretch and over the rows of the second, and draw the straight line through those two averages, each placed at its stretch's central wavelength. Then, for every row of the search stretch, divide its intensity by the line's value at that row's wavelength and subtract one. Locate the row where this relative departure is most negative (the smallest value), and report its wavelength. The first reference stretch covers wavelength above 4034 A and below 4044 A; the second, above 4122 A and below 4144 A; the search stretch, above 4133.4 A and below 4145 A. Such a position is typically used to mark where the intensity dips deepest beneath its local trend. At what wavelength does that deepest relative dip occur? 4133.92 A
